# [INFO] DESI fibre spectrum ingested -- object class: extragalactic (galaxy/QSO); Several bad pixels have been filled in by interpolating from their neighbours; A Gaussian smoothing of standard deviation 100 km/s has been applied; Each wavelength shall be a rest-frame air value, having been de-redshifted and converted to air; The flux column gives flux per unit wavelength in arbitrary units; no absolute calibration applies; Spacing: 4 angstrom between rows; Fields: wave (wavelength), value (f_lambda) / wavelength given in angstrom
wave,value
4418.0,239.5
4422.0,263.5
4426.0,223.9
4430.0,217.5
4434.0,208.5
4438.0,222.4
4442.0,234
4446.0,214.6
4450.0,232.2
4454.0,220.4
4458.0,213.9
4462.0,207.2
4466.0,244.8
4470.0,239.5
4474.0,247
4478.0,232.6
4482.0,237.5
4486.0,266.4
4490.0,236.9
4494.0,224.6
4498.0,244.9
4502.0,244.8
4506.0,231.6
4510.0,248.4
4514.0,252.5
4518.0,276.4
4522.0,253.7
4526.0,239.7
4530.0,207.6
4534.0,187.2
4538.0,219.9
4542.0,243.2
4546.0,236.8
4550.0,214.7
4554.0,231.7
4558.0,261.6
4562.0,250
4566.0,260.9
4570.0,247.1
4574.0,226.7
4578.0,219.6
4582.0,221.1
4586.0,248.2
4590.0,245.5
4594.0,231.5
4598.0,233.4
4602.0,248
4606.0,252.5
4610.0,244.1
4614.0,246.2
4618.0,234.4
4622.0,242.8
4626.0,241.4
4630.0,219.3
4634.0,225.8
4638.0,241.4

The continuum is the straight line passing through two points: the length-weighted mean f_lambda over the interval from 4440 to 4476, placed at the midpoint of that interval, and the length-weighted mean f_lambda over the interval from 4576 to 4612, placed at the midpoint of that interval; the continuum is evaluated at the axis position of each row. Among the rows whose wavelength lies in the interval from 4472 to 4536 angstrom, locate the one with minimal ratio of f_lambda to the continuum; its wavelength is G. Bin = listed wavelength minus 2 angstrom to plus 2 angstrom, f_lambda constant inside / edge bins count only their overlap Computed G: 4534.0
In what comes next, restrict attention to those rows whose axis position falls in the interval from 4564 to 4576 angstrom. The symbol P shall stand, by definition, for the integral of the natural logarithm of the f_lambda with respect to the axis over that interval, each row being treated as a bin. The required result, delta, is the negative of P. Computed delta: -65.99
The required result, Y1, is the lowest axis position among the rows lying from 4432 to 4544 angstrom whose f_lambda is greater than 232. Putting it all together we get 4442.0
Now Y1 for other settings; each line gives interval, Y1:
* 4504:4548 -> 4510.0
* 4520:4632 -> 4522.0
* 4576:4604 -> 4586.0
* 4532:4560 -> 4542.0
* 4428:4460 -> 4442.0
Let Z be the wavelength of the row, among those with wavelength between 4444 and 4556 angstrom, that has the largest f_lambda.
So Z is 4518.0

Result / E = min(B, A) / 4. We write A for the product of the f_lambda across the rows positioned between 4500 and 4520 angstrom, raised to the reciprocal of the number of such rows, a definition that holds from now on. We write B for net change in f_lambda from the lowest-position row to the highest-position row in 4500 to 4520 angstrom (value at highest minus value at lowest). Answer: 8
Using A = 250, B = 32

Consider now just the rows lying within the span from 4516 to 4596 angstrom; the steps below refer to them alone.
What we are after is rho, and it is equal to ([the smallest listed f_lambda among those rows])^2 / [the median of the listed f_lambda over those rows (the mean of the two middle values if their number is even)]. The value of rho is 147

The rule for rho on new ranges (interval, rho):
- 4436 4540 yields 149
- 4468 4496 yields 212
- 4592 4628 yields 221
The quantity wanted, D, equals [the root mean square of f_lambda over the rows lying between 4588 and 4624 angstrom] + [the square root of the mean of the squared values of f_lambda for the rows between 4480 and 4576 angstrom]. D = 482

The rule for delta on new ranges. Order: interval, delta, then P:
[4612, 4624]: -65.82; 65.8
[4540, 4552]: -65.32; 65.3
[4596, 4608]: -65.99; 66.0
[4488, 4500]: -65.53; 65.5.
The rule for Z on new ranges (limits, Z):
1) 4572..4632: 4606.0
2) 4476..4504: 4486.0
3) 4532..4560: 4558.0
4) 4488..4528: 4518.0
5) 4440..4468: 4466.0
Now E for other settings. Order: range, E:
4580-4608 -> 8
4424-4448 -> -2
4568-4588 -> 0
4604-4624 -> -2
